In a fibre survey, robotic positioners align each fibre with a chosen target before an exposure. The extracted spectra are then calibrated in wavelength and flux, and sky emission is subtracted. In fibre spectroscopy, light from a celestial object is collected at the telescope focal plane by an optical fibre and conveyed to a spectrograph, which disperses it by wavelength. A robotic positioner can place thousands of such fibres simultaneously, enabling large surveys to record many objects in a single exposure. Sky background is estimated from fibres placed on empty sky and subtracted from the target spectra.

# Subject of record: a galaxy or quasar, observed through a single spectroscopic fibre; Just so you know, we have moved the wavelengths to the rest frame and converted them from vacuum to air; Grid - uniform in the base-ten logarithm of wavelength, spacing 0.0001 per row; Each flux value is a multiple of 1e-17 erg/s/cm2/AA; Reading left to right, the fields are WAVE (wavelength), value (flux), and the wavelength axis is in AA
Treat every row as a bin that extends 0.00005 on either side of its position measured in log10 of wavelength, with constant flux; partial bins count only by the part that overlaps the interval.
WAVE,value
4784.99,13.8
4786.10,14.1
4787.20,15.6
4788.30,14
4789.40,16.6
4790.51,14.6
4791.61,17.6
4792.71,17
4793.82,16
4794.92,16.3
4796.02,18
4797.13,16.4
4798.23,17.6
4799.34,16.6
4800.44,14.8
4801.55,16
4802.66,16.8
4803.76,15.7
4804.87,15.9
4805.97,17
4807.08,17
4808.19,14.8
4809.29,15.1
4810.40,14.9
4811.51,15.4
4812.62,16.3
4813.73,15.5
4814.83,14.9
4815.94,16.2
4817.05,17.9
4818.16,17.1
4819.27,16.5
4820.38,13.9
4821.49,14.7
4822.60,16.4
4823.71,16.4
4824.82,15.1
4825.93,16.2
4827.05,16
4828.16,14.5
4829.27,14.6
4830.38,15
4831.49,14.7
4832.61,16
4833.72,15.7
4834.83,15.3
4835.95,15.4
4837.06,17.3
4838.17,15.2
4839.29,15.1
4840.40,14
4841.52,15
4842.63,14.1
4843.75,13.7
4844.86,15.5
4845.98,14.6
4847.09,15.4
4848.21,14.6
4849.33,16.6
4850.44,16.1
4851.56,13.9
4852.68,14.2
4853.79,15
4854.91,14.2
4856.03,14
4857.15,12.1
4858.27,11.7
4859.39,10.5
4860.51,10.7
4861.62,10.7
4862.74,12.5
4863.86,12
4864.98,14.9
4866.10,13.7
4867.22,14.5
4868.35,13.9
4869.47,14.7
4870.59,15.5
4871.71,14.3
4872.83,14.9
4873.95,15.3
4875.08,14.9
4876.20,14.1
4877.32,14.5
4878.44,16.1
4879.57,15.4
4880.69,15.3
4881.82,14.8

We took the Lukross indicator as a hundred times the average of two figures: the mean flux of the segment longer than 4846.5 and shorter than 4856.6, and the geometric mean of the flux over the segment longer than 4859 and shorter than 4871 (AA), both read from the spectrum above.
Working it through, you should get 1391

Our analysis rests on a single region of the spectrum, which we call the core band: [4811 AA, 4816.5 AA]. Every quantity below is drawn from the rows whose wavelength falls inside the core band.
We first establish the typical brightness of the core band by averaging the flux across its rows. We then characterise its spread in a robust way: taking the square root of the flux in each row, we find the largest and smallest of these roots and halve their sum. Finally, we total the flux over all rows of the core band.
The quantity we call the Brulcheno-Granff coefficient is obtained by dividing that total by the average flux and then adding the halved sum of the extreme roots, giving 8.95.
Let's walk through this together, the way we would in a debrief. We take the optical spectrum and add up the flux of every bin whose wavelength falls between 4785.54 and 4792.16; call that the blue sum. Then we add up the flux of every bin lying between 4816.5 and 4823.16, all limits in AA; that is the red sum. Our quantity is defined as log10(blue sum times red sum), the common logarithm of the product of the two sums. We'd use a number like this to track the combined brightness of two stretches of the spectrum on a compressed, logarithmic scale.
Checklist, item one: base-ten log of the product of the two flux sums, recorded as 3.95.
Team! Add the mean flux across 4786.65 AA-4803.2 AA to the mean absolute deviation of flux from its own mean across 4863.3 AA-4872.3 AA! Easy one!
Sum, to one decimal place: 17.0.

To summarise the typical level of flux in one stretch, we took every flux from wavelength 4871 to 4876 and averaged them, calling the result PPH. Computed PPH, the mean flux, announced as 14.8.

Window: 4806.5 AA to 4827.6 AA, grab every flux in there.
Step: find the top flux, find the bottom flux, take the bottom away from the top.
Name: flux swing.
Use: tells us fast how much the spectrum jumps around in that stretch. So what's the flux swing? 4.0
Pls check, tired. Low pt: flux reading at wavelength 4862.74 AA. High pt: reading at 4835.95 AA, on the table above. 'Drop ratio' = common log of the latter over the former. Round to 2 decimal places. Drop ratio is 0.09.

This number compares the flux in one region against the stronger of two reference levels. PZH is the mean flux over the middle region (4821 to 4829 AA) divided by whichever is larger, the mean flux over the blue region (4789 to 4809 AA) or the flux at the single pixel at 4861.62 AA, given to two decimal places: 0.95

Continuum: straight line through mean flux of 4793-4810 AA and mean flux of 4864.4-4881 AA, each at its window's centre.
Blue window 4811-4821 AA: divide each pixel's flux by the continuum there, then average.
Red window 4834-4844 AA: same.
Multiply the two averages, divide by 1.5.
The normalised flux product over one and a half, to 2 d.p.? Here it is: 0.65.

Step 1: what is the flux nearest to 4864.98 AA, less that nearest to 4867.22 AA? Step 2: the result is 0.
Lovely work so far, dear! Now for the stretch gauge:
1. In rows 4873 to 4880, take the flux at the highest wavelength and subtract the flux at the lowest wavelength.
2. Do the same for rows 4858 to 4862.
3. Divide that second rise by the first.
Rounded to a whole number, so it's -10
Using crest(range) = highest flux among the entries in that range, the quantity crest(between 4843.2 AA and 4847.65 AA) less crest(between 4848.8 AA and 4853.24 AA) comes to -1.1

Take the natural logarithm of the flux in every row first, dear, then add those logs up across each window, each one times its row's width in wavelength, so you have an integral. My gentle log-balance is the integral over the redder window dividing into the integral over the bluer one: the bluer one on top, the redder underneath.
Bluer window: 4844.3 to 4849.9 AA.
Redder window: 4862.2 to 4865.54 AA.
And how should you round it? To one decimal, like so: 1.8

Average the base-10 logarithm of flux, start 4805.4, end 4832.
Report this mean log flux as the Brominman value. 1.19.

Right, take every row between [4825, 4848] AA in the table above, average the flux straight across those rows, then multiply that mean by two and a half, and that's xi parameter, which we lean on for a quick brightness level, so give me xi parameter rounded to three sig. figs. 37.9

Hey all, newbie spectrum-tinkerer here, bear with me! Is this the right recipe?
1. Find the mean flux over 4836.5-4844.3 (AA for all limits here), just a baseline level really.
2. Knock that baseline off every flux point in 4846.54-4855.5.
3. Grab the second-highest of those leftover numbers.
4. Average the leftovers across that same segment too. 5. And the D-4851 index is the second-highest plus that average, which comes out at 1.3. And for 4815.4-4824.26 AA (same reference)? 3.4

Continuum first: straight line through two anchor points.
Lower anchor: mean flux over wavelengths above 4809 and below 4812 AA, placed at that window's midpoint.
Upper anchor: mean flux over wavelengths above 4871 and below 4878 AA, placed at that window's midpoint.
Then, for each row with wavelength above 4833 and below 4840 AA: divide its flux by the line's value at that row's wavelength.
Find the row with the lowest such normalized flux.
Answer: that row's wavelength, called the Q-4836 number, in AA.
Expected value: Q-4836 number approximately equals 4839.29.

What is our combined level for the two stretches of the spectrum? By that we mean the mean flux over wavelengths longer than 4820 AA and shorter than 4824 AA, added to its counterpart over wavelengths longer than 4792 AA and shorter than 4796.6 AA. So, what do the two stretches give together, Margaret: 32.2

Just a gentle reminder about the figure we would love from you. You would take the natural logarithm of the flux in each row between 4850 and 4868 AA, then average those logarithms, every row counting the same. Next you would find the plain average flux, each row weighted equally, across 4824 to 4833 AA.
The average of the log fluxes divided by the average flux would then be 0.168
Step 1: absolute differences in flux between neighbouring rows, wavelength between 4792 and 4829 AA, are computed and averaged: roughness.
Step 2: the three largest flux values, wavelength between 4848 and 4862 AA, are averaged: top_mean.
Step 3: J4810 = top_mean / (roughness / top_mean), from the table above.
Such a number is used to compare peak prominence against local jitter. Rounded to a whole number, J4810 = 252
